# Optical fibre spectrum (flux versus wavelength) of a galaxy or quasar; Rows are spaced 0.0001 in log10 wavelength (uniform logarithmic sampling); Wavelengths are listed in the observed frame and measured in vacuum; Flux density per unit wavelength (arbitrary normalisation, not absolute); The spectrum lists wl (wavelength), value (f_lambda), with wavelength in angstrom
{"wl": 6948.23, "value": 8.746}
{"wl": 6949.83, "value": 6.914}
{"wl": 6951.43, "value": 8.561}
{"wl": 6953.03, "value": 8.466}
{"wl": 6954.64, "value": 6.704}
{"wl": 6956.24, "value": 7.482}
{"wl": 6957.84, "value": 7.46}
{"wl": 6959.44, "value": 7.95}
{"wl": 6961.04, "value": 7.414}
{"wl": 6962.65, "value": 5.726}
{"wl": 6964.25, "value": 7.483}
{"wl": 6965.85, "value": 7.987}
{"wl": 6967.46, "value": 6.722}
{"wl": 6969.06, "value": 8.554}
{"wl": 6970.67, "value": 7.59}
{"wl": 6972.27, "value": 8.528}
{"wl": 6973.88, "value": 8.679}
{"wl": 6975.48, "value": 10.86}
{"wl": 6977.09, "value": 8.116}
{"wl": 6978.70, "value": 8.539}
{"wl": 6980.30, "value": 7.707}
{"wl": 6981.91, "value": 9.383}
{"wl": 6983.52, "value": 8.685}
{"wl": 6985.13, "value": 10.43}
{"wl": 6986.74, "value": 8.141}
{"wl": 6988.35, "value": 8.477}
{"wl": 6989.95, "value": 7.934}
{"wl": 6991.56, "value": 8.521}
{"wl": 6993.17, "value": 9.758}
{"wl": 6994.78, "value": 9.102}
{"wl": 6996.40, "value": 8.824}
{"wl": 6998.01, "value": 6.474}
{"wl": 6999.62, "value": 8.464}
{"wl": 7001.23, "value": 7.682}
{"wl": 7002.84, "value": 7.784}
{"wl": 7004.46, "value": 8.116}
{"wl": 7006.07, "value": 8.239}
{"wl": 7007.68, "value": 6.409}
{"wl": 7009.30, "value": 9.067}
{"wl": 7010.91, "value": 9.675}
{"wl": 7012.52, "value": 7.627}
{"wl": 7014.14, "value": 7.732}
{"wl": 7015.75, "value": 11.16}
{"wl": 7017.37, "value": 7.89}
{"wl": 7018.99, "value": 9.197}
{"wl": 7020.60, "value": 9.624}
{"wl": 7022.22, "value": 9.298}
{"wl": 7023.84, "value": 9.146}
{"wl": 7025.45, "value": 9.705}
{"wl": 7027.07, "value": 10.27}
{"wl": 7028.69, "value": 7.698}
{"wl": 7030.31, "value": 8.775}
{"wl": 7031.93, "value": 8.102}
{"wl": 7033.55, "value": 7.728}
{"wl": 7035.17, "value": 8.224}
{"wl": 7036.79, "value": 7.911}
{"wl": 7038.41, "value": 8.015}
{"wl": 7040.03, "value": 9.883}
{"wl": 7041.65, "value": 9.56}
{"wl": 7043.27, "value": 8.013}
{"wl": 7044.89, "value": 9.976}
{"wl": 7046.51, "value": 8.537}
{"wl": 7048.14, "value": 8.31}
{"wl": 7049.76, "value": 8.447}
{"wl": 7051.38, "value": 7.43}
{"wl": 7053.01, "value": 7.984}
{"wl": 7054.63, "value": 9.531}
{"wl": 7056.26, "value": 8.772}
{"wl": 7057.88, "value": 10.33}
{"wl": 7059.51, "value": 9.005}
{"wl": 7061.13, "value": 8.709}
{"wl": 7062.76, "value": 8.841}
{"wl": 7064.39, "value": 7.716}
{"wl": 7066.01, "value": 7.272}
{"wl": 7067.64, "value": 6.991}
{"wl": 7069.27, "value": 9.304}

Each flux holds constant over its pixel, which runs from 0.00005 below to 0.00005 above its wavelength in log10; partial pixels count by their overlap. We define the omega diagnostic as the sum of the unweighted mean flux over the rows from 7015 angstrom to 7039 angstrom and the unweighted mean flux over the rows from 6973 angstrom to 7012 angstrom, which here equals 17.4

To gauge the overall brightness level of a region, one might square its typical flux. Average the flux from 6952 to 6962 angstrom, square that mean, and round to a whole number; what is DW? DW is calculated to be 57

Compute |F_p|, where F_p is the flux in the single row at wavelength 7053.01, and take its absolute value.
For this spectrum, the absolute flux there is 7.98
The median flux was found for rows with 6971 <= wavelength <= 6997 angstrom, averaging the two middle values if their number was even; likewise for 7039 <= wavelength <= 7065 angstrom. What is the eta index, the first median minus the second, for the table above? -0.13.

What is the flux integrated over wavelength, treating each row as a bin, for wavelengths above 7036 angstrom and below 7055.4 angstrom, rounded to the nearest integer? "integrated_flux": 168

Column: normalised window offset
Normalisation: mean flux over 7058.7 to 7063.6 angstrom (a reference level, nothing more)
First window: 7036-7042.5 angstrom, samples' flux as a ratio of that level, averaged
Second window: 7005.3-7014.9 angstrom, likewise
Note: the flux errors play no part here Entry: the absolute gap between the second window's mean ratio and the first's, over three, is 0.027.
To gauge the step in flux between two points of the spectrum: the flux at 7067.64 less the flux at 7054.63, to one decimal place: -2.5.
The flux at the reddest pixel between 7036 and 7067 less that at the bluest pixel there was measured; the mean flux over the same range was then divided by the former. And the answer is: -14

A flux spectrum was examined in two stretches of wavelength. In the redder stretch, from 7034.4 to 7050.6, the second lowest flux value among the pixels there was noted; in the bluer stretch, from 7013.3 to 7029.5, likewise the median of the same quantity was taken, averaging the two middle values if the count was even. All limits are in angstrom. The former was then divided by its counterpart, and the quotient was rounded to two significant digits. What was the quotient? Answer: 0.87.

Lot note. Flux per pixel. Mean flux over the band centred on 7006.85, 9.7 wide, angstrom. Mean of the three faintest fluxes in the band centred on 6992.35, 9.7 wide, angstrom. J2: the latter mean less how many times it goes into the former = 7.32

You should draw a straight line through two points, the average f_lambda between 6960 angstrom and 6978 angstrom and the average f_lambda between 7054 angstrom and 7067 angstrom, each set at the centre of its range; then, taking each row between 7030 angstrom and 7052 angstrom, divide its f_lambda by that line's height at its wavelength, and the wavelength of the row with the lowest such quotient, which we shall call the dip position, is 7051.38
